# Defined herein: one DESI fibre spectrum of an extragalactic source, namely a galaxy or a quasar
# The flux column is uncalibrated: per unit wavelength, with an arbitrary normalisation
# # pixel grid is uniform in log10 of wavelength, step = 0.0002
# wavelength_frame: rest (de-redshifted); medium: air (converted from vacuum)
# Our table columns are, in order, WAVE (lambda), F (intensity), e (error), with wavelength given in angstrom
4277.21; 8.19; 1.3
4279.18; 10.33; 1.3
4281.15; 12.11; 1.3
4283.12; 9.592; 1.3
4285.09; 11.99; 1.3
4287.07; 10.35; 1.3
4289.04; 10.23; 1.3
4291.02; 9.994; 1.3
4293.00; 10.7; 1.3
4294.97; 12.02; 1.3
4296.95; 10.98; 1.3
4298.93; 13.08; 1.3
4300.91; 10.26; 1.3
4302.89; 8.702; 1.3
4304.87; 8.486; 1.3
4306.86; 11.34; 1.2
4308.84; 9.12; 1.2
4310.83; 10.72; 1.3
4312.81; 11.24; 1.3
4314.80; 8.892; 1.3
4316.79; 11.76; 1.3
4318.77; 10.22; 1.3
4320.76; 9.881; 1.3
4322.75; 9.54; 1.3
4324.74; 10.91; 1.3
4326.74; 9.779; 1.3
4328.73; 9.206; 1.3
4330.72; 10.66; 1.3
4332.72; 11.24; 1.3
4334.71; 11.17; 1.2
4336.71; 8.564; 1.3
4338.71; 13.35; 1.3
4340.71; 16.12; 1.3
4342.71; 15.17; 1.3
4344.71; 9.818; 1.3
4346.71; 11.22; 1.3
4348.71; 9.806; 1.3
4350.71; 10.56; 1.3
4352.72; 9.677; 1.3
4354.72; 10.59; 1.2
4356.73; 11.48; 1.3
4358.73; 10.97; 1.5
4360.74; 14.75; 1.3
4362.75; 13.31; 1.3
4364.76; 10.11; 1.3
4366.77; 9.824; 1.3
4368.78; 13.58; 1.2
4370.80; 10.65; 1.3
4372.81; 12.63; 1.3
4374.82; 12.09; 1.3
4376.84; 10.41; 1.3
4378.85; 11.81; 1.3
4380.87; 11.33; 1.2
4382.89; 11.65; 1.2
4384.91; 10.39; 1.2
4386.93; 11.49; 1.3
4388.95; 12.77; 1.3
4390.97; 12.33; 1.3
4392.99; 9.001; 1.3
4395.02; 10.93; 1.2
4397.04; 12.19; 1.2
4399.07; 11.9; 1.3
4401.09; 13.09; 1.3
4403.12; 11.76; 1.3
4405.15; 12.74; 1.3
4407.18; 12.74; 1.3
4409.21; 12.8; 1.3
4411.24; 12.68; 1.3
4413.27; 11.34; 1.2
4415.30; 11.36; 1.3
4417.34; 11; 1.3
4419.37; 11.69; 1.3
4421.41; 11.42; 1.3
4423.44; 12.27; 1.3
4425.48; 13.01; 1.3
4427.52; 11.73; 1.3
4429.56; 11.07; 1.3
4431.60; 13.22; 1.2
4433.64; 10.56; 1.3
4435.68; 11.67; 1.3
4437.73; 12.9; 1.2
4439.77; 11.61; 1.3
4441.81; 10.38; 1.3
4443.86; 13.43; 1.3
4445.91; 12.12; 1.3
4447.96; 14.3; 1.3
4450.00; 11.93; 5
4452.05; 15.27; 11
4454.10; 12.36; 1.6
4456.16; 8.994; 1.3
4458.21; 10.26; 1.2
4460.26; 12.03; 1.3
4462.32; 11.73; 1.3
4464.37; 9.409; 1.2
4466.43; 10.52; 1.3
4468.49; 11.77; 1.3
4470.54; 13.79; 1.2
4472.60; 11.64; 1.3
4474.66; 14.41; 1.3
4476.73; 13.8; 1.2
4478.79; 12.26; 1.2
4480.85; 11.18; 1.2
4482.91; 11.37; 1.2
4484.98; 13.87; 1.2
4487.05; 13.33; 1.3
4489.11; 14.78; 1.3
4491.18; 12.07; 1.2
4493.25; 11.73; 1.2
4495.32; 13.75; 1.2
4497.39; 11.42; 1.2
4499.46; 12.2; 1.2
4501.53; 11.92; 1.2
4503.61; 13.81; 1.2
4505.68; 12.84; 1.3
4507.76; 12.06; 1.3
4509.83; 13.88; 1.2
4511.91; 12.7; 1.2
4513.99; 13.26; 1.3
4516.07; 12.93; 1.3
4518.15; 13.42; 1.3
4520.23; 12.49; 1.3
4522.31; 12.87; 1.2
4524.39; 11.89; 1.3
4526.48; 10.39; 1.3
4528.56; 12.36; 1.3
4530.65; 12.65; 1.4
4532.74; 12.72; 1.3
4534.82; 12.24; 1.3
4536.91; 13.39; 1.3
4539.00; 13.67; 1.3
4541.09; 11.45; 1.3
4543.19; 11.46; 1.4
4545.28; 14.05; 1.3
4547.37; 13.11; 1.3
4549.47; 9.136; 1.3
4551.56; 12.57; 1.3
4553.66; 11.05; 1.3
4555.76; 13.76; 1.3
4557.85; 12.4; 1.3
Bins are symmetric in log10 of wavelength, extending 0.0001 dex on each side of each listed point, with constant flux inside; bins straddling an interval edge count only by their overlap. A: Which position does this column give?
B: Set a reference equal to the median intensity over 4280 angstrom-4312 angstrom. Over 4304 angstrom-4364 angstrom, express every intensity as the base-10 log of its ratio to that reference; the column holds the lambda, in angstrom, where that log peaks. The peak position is 4340.71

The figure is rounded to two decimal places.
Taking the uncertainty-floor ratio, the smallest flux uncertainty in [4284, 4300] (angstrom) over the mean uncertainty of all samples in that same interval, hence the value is 1.00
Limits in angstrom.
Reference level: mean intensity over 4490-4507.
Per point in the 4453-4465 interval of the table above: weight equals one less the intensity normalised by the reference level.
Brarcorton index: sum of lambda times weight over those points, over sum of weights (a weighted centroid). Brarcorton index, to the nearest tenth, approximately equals 4459.7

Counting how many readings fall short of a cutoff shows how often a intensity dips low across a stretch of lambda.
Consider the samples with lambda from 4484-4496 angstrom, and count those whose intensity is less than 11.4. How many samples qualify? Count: 0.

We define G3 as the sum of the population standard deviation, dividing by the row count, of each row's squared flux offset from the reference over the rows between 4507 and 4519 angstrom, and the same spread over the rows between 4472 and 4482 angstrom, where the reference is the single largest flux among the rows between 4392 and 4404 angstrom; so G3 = 1.5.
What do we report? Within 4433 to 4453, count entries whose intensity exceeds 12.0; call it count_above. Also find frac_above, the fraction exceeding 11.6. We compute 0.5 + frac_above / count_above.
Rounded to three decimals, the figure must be 0.660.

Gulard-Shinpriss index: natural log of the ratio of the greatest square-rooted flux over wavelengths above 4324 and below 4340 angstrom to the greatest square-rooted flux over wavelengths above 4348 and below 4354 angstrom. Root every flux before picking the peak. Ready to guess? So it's 0.117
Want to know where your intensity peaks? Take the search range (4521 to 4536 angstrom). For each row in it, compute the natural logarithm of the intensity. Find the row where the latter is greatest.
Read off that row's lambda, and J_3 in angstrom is 4522.31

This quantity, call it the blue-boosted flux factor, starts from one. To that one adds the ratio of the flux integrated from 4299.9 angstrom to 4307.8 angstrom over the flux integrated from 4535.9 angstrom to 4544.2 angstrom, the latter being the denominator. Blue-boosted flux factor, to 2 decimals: 1.74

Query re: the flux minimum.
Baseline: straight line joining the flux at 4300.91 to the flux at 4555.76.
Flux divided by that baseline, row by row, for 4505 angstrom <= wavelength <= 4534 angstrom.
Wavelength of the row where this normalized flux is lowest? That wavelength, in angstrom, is 4526.48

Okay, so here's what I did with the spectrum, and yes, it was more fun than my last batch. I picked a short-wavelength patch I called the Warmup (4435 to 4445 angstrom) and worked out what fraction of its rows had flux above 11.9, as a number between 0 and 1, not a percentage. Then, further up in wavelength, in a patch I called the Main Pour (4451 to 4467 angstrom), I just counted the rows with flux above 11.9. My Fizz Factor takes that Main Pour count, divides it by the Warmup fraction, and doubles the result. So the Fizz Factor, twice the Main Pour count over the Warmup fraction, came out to 15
